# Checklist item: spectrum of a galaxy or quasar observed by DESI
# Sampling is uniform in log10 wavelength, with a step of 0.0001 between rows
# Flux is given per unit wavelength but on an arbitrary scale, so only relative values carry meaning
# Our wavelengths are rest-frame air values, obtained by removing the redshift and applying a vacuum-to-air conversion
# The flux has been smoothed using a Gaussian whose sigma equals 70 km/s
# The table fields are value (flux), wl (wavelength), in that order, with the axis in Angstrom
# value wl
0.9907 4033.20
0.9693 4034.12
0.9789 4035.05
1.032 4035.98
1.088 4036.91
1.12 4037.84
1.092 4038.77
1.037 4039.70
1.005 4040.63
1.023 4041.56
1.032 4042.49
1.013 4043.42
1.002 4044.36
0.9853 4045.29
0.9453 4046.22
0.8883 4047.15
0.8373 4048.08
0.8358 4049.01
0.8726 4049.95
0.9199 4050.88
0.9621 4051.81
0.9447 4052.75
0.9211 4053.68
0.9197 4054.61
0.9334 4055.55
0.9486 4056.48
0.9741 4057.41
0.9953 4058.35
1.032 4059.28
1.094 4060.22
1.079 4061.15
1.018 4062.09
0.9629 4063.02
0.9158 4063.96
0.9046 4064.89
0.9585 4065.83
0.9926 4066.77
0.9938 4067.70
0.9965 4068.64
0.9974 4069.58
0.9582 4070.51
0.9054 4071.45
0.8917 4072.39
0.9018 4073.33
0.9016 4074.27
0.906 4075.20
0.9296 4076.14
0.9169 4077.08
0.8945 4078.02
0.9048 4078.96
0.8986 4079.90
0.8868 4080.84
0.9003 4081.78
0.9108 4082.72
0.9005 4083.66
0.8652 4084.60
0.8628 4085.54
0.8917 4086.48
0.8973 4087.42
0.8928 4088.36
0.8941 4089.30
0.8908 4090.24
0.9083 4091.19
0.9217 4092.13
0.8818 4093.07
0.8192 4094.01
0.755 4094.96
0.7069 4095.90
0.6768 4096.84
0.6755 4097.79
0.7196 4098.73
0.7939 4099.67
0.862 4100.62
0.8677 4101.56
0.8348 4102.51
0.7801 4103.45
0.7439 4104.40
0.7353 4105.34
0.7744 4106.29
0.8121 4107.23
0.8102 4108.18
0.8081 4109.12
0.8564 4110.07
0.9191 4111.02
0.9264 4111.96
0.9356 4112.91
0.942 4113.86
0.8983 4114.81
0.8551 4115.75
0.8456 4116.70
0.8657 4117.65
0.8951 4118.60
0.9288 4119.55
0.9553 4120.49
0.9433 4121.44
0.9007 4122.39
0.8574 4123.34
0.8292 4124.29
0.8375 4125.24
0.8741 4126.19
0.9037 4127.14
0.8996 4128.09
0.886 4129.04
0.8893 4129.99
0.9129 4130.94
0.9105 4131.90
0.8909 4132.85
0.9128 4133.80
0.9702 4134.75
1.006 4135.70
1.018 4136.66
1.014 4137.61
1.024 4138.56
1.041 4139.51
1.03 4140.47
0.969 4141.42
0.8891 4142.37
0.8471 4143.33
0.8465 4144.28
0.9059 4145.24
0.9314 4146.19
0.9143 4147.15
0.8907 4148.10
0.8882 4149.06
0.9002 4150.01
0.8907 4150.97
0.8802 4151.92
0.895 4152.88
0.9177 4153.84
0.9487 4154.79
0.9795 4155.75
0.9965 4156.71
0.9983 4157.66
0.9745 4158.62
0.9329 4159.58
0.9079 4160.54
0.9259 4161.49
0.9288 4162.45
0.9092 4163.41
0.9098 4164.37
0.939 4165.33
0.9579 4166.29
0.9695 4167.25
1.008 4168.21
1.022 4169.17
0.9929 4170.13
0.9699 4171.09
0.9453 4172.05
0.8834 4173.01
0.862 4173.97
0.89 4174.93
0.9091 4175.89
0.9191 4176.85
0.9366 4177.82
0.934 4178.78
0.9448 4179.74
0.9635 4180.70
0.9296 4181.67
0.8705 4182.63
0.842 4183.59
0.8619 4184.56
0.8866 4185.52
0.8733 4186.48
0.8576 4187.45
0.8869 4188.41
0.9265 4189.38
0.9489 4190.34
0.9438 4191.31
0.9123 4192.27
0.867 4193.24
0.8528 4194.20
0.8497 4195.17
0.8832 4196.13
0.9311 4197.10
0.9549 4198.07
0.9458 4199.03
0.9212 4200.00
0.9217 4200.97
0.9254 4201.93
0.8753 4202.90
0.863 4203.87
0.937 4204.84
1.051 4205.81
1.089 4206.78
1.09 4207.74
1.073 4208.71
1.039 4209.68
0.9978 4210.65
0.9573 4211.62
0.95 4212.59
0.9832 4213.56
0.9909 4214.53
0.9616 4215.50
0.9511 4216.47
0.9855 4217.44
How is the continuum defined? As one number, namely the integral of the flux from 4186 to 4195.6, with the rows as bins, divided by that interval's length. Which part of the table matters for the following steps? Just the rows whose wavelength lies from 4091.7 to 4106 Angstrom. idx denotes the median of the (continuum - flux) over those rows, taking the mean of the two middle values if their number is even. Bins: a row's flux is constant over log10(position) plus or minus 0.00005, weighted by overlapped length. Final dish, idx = 0.112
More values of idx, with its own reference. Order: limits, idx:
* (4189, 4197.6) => -0.020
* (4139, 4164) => -0.024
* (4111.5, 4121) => -0.021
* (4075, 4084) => -0.011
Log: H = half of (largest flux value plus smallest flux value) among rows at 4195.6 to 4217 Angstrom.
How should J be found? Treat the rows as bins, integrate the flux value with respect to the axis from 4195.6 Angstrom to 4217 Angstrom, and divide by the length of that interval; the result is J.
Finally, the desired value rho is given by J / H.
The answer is 0.991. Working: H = 0.98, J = 0.97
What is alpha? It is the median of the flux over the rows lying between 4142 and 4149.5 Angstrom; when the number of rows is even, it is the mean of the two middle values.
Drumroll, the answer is 0.89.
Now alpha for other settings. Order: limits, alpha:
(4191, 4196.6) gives 0.88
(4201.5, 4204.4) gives 0.88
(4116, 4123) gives 0.90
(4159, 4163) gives 0.93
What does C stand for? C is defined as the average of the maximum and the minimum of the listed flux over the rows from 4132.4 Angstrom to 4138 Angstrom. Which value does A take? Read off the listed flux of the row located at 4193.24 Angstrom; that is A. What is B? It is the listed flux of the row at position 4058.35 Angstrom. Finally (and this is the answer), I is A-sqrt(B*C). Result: -0.11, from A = 0.867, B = 0.9953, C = 0.954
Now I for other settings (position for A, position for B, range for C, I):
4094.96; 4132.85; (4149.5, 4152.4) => -0.14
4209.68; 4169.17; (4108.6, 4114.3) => 0.09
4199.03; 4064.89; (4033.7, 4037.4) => -0.02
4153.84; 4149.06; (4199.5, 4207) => -0.01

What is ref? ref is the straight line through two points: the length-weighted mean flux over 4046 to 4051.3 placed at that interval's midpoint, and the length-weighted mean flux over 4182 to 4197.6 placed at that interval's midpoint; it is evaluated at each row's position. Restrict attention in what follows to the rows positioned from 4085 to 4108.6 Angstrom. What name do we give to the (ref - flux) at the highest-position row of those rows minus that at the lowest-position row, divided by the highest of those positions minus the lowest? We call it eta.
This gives 0.002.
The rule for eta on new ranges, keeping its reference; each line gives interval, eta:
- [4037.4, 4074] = 0.006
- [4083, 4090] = 0.001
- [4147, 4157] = -0.009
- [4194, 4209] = -0.015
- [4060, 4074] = 0.015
